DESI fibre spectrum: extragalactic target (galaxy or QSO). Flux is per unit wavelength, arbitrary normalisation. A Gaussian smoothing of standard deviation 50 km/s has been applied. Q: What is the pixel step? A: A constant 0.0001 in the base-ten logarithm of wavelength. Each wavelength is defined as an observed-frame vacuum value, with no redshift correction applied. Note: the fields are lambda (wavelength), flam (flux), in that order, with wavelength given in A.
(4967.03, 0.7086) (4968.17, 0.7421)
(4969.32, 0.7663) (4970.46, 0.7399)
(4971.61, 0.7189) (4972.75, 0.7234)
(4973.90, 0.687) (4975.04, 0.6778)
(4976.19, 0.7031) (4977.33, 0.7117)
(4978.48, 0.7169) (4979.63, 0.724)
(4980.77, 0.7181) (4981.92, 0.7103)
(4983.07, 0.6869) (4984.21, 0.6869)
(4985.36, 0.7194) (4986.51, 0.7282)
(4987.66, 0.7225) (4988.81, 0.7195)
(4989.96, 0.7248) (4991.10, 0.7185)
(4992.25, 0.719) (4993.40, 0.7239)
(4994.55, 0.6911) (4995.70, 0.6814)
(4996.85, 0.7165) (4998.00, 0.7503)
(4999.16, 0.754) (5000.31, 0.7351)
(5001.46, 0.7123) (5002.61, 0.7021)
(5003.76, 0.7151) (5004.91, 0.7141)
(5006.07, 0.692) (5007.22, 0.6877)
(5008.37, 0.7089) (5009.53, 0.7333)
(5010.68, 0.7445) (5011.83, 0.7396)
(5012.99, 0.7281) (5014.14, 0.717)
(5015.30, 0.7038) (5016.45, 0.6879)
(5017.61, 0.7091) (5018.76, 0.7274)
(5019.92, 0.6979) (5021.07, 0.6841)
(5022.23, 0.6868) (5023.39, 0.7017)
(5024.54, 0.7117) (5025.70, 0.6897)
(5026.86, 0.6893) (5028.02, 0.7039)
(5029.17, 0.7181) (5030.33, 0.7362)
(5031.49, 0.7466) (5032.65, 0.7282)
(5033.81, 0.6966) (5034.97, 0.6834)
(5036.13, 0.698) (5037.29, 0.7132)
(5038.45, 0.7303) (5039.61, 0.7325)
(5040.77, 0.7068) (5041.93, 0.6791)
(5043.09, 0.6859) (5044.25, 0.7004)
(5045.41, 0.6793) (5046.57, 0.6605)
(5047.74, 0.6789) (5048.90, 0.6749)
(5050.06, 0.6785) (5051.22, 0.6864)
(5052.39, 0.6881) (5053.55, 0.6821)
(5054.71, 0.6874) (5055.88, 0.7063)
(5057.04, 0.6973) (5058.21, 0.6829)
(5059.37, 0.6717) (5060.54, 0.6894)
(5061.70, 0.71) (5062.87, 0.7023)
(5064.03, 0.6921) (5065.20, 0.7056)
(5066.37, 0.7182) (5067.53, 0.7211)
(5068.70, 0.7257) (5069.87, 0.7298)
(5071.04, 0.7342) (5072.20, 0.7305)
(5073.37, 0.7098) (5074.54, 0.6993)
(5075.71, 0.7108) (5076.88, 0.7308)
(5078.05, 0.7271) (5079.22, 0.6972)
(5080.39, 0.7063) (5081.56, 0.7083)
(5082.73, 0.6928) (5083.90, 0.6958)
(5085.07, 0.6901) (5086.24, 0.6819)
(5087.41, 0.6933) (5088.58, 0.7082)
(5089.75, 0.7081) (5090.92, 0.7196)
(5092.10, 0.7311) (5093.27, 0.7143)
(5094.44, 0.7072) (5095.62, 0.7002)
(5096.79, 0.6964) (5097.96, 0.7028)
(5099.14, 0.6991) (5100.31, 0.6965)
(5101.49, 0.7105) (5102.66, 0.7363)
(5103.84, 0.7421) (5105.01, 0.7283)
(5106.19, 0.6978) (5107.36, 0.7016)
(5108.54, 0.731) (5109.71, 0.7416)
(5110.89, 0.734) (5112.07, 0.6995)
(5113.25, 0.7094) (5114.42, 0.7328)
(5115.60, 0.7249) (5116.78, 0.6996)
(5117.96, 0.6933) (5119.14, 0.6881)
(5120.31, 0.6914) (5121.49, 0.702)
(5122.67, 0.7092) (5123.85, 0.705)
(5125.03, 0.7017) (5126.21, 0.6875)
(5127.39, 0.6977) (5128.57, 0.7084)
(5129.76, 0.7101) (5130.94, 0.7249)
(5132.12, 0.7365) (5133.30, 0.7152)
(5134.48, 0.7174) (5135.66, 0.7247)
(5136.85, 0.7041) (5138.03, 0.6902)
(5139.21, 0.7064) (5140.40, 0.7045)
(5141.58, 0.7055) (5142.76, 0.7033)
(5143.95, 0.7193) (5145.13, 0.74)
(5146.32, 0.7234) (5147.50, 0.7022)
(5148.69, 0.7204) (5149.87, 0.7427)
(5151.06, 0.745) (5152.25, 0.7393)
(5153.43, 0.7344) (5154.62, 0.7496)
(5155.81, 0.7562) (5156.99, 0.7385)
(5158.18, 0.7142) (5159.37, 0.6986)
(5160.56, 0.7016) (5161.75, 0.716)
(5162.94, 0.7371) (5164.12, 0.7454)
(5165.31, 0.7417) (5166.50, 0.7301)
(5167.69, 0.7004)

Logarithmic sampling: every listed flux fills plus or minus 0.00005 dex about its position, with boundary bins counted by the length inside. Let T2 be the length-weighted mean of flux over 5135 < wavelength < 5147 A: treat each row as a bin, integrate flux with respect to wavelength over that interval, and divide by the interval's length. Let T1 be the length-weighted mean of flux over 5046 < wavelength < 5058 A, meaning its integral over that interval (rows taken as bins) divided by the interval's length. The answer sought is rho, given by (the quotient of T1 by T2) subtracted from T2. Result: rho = -0.25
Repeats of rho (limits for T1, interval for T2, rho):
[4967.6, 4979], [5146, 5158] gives -0.24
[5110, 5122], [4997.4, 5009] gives -0.27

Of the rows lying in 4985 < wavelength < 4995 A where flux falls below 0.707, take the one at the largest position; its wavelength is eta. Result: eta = 4994.55 A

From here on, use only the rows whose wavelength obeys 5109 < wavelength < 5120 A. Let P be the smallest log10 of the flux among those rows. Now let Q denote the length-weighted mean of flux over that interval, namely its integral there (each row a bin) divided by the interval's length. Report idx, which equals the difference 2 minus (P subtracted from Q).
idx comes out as 1.124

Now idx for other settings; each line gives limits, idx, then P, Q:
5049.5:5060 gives 1.141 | -0.1728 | 0.687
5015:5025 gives 1.134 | -0.1649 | 0.701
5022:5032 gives 1.127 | -0.1632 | 0.710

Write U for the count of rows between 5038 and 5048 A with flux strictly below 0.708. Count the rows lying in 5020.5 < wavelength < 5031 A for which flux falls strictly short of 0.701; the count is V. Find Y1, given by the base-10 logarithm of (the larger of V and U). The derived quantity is 0.85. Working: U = 7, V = 4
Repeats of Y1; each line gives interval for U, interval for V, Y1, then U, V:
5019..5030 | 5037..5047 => 0.85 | 7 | 5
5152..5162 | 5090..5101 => 0.60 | 2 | 4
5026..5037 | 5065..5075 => 0.70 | 5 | 1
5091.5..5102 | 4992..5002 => 0.78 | 6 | 2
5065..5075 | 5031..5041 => 0.48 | 2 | 3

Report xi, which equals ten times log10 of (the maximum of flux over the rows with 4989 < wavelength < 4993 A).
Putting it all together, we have -1.398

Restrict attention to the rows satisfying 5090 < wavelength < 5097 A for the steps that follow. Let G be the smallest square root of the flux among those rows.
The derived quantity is 0.835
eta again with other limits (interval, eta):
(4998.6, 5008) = 5007.22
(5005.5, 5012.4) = 5007.22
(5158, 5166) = 5160.56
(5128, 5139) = 5138.03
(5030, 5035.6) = 5034.97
